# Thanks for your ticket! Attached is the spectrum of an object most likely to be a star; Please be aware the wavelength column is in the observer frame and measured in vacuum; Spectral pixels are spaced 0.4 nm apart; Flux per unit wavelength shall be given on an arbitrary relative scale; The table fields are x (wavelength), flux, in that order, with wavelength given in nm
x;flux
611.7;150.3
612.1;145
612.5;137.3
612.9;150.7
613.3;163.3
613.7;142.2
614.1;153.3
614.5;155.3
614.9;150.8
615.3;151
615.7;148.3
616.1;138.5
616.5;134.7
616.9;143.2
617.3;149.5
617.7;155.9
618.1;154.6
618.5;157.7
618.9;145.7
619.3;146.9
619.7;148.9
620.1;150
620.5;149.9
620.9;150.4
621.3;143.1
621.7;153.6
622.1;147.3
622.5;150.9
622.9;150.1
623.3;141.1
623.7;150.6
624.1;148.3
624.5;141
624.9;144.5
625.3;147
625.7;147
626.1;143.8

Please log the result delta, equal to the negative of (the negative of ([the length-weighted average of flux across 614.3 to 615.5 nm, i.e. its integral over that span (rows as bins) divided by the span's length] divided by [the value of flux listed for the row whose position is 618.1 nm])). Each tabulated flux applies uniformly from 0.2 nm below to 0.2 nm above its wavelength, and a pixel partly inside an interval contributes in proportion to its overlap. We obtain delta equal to 0.99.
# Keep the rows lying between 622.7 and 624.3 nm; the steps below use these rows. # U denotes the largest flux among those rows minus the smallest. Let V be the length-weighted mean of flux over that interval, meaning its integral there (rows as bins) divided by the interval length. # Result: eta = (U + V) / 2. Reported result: 79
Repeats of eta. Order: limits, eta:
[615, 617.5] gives 80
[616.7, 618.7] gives 83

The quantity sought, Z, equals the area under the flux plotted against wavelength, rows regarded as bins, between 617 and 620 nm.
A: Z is 453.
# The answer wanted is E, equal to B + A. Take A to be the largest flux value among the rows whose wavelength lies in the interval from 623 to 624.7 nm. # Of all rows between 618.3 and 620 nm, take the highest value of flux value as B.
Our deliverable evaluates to 308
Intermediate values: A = 150.6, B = 157.7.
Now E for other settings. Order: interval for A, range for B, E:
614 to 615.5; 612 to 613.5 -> 319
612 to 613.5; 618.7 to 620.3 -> 313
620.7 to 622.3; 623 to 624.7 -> 304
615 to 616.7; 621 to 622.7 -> 305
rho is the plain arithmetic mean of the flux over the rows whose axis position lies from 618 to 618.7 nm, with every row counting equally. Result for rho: 156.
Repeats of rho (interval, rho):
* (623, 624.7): 145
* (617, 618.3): 153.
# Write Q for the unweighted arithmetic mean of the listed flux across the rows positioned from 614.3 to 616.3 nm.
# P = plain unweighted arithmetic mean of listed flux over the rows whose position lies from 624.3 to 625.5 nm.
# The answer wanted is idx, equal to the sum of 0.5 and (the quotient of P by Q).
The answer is 1.47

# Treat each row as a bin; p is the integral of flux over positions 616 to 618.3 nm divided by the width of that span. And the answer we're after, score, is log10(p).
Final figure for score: 2.17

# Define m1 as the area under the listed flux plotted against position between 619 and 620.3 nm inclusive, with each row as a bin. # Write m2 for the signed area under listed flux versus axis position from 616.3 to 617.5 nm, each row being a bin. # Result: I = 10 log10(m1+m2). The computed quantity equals 25.61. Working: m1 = 193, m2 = 171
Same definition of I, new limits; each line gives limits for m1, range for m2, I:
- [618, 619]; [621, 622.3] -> 25.39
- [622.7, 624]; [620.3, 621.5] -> 25.67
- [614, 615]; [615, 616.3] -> 25.36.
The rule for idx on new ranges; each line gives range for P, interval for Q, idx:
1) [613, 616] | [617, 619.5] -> 1.50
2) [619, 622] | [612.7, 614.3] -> 1.48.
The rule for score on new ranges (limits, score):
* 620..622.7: 2.17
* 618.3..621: 2.18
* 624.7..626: 2.16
